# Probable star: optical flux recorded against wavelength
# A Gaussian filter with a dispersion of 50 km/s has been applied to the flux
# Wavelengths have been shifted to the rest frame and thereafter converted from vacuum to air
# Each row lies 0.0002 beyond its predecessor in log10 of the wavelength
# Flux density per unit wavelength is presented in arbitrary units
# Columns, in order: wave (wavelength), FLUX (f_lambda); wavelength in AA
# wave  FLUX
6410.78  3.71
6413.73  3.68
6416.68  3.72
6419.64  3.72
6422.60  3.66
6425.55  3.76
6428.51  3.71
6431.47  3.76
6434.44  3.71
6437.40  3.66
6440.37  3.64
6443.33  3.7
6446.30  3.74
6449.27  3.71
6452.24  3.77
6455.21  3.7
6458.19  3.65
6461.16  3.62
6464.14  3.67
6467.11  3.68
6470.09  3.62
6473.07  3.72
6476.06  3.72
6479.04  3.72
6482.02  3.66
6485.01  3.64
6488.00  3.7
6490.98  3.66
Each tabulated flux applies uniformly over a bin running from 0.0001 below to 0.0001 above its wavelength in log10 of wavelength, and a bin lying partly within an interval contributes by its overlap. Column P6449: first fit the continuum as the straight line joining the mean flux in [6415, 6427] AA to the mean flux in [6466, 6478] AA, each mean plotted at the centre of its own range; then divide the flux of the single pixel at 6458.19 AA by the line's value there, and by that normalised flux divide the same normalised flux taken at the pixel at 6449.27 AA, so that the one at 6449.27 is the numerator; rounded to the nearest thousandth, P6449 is 1.015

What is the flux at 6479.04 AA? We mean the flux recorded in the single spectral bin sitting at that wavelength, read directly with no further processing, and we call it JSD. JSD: 3.72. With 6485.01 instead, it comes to 3.64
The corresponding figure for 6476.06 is 3.72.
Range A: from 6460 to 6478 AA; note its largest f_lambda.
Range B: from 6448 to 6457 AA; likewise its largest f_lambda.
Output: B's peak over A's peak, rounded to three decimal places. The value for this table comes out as 1.013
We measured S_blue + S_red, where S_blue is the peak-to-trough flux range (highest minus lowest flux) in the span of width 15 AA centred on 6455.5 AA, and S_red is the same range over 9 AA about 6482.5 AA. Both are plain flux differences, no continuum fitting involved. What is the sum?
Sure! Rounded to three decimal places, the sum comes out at 0.230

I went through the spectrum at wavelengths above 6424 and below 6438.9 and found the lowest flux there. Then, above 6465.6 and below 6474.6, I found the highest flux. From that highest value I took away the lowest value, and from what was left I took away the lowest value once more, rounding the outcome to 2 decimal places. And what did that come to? -3.60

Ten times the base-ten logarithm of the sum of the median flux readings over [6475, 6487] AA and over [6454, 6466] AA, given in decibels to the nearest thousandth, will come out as 8.663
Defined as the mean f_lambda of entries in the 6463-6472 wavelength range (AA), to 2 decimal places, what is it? 3.66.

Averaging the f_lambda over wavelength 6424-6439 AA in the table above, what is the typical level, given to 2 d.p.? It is 3.72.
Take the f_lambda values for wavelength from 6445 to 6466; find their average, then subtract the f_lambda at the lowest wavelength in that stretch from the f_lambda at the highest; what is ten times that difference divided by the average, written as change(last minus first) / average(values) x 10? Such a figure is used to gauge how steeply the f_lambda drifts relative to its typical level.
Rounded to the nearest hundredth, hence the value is -0.19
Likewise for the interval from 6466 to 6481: 0.11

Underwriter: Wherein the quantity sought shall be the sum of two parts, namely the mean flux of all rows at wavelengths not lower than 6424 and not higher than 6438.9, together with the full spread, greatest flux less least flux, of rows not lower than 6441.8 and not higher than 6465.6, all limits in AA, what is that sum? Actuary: 3.87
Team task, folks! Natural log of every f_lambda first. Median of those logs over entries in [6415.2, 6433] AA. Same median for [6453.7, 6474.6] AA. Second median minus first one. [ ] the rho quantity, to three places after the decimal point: -0.014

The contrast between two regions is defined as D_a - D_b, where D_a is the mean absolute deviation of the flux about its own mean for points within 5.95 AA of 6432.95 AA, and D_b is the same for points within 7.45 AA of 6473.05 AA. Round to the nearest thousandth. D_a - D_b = -0.009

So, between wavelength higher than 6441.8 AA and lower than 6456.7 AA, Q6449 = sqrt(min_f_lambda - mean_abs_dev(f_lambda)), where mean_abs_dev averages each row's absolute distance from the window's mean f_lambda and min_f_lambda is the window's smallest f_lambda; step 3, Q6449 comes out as 1.92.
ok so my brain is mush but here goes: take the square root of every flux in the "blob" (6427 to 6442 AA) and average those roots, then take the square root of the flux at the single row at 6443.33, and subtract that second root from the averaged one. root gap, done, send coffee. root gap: -0.001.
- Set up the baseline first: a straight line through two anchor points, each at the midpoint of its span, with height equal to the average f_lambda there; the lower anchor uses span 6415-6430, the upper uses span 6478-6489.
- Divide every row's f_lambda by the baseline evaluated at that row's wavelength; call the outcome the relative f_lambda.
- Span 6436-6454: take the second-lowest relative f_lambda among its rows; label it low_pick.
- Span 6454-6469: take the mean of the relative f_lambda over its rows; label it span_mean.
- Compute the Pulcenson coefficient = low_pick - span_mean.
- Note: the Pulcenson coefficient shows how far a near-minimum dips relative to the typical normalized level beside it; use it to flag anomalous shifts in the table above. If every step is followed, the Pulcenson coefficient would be -0.005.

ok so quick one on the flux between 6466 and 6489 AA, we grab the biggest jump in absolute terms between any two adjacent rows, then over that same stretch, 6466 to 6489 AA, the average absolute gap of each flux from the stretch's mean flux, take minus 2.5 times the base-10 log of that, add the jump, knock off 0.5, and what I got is 3.32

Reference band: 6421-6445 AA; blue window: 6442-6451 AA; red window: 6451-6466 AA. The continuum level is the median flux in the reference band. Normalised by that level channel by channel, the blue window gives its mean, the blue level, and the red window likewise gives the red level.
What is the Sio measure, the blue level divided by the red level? 1.01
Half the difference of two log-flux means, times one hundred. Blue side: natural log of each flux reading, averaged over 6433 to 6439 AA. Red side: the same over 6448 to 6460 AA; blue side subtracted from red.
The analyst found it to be 0.30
